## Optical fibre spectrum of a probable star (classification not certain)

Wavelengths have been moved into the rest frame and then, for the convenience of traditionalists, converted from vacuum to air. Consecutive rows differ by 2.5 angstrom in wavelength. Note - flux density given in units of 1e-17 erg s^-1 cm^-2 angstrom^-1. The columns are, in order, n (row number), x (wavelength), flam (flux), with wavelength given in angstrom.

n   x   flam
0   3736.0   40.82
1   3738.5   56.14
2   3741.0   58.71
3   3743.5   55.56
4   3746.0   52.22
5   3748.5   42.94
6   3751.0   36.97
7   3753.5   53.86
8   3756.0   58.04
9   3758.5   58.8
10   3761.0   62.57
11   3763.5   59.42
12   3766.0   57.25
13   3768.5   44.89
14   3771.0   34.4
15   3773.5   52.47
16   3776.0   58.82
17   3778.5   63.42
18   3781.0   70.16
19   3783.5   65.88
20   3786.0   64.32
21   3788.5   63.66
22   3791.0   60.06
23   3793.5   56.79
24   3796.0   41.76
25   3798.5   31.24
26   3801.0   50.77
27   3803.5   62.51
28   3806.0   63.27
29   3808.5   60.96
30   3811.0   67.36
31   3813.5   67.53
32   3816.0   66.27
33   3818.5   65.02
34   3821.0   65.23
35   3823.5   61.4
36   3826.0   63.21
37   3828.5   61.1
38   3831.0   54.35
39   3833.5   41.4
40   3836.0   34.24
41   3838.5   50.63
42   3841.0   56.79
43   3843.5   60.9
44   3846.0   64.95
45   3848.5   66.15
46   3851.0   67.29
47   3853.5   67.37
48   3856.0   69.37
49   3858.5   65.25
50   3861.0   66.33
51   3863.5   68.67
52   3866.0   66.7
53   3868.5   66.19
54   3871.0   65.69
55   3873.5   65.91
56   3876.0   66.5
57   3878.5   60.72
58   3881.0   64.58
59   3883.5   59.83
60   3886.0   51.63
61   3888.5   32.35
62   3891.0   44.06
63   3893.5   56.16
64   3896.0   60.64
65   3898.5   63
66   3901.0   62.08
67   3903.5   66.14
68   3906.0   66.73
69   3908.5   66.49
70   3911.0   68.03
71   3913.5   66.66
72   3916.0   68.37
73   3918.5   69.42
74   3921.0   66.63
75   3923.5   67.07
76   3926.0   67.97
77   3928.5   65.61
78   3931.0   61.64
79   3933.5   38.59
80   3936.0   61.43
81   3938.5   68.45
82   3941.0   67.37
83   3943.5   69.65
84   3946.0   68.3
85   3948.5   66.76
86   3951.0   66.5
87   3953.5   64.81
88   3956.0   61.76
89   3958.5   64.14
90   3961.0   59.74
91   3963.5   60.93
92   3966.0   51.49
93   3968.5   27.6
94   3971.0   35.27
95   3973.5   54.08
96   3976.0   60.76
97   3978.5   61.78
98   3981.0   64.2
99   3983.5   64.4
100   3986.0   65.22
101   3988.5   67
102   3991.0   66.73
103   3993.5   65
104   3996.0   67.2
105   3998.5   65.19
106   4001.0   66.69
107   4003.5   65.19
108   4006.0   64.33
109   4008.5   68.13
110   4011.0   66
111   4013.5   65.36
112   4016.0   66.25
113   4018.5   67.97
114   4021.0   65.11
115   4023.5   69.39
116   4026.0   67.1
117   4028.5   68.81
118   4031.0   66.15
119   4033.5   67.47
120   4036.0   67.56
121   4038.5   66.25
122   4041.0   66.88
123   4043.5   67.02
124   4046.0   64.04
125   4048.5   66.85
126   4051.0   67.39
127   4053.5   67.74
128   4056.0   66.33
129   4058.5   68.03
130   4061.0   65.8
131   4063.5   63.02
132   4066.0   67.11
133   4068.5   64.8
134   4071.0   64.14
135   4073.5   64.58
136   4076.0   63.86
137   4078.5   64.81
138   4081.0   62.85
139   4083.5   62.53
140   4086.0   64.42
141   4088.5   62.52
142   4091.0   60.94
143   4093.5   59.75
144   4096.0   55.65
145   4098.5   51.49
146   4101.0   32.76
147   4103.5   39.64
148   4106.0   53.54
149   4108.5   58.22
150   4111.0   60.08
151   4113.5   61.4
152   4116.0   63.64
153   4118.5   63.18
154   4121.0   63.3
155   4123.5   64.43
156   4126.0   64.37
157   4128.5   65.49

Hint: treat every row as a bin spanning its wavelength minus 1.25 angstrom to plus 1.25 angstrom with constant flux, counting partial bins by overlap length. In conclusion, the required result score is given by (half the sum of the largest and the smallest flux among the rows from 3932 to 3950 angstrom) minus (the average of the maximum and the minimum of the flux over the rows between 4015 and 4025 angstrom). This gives -13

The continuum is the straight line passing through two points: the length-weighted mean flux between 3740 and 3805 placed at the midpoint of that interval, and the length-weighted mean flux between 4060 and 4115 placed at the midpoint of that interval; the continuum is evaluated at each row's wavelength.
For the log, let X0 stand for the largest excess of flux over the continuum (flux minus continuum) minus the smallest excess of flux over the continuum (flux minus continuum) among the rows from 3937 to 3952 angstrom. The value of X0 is 3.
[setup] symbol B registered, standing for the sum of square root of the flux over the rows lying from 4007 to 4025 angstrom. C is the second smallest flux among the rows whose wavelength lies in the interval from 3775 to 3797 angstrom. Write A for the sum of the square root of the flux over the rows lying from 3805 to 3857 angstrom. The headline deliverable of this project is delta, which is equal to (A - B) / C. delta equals 2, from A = 163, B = 57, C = 56.79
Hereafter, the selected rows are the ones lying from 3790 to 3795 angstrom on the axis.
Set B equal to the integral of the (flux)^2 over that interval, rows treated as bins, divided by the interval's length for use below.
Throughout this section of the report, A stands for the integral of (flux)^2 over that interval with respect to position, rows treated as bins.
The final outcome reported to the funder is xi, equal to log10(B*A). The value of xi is 7.74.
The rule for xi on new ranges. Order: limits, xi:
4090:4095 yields 7.81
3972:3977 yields 7.71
